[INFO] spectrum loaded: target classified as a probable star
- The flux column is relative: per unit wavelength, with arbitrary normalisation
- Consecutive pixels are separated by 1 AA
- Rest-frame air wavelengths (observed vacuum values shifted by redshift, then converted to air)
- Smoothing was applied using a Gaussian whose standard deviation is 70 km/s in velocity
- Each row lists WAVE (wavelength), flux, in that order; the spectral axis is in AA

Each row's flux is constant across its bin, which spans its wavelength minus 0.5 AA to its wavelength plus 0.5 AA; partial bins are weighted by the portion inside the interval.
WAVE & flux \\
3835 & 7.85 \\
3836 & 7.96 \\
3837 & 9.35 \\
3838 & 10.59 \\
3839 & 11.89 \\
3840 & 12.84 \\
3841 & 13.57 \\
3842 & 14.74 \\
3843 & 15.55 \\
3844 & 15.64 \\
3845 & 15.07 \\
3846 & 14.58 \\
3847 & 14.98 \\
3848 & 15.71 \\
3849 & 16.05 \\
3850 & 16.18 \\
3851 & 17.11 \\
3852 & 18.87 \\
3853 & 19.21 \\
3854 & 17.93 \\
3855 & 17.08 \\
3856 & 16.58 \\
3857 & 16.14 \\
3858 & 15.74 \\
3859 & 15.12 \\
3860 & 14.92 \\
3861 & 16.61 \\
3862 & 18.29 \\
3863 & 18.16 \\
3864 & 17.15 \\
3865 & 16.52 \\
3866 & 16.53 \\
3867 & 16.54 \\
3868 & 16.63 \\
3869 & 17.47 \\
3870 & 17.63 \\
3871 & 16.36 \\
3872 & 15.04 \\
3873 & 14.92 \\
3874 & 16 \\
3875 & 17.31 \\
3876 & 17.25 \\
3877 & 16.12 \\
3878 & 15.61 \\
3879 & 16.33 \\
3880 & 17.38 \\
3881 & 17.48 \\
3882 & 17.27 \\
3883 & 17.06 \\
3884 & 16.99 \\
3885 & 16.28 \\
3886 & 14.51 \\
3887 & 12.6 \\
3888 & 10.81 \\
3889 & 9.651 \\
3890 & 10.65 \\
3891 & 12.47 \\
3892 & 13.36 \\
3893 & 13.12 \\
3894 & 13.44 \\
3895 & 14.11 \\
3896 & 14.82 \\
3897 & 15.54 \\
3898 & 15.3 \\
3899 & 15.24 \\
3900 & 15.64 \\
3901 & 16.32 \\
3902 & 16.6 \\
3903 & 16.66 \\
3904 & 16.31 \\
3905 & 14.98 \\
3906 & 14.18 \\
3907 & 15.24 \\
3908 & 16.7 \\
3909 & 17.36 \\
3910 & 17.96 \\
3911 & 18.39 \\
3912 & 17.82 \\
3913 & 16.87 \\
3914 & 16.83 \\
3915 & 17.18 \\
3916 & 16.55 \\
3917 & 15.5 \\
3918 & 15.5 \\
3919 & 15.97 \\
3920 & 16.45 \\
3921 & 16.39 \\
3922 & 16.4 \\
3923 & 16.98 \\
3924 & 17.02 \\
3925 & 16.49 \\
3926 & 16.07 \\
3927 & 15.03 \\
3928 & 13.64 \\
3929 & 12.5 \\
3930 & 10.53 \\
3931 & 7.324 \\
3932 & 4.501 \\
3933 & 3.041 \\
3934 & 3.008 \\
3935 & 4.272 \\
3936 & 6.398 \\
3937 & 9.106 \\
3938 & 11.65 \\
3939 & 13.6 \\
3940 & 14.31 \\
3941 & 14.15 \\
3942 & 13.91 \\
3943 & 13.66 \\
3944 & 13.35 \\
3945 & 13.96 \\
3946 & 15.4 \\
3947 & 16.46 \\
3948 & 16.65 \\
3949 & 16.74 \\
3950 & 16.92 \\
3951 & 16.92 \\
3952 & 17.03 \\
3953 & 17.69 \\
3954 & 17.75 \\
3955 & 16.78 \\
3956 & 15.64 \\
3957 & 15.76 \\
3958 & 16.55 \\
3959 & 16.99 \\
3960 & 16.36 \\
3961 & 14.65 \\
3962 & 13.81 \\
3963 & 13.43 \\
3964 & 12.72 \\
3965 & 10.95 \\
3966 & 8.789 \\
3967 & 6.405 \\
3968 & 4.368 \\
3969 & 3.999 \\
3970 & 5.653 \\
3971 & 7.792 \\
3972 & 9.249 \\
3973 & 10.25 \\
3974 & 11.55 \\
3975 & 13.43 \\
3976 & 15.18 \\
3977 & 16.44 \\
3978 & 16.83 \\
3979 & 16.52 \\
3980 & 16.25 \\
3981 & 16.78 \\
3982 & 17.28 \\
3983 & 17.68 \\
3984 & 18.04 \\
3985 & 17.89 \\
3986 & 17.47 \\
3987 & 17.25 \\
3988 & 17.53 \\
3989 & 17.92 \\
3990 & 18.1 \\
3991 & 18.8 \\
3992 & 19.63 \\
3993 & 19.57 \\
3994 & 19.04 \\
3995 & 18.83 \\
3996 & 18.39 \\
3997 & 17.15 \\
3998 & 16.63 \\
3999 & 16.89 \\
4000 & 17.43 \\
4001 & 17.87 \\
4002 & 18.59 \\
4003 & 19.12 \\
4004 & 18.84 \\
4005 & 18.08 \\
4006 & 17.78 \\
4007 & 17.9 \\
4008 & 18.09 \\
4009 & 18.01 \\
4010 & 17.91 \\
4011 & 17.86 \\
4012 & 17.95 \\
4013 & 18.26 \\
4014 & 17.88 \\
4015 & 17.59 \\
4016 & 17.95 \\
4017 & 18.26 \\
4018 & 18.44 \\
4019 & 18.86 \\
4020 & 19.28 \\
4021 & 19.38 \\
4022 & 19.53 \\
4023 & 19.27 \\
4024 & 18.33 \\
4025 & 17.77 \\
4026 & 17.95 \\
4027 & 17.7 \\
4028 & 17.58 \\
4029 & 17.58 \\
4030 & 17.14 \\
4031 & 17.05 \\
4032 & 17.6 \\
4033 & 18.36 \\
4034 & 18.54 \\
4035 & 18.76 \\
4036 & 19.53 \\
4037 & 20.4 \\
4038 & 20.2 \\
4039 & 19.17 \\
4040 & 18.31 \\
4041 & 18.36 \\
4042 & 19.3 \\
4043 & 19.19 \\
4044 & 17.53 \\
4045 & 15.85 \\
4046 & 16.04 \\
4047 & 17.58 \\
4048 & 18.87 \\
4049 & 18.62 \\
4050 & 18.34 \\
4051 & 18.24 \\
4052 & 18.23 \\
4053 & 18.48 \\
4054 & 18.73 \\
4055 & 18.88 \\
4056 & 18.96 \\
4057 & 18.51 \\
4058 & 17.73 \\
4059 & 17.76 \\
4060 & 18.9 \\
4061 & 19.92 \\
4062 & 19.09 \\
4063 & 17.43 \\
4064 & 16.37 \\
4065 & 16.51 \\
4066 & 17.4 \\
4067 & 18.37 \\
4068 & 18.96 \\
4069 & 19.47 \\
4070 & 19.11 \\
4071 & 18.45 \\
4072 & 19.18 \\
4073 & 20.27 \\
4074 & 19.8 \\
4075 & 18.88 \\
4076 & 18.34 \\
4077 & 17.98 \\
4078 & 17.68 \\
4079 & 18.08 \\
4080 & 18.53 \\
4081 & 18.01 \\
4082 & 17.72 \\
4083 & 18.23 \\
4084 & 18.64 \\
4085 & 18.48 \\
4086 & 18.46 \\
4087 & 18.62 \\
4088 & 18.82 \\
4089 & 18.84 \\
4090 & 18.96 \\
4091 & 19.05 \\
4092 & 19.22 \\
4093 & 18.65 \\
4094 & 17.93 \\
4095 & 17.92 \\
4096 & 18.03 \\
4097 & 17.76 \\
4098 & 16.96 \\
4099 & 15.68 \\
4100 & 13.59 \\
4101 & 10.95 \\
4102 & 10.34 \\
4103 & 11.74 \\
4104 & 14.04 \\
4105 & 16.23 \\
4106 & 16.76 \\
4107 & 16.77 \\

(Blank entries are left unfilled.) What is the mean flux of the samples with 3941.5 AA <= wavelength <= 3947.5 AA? 14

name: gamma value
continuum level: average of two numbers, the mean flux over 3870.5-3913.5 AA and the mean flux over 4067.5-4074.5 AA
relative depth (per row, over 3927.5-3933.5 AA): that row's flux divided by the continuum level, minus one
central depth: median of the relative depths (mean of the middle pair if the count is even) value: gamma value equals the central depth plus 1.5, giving 1.01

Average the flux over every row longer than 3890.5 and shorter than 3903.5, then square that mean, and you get 220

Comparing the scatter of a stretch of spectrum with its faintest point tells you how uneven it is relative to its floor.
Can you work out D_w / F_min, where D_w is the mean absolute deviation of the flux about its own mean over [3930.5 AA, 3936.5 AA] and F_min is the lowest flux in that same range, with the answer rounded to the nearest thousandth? 0.466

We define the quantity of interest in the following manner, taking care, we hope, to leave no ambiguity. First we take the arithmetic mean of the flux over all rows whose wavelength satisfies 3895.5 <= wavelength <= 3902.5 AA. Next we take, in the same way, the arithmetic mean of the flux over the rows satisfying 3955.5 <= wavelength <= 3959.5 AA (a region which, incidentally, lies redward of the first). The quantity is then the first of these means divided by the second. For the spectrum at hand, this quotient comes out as 0.96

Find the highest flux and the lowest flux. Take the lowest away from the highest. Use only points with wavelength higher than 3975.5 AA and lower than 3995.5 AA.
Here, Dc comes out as 4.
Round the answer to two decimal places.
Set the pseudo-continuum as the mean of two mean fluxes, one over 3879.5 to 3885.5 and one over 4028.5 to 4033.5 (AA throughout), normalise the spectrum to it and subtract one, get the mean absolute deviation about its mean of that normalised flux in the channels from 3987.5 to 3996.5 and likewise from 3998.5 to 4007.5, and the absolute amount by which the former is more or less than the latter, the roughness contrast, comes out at 0.00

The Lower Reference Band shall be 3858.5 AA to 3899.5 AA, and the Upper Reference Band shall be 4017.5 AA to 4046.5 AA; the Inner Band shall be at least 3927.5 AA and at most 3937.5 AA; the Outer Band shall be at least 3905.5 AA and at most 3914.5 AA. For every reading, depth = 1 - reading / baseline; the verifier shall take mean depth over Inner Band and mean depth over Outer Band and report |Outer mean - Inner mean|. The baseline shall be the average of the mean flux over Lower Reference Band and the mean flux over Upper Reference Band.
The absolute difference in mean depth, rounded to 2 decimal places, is 0.55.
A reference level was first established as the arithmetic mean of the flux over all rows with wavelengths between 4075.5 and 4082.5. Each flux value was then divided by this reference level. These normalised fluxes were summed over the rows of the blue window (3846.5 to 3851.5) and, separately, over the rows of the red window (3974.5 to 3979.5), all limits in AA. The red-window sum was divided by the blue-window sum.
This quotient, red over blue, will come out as 0.98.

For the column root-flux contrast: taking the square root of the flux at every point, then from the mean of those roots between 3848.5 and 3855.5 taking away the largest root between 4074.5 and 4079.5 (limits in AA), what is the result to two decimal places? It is -0.17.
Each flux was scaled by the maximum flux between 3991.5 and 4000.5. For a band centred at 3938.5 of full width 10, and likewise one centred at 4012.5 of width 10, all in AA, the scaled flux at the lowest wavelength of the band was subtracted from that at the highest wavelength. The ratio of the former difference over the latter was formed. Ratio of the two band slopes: 63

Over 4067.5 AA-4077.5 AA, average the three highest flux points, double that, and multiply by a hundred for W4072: 3969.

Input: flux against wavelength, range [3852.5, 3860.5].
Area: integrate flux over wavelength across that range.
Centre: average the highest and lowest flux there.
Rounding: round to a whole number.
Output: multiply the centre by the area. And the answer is 2265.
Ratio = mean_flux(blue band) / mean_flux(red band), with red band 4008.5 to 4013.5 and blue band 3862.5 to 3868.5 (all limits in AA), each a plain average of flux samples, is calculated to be 0.94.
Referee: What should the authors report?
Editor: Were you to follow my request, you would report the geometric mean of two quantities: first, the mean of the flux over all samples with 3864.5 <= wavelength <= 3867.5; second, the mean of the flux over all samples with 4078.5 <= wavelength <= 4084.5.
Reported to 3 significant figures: 17.3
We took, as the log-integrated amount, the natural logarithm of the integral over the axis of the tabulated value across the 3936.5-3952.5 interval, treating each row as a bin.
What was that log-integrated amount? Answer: 5.5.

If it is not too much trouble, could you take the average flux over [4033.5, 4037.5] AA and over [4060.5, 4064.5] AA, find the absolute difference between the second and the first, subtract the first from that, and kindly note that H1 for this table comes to -18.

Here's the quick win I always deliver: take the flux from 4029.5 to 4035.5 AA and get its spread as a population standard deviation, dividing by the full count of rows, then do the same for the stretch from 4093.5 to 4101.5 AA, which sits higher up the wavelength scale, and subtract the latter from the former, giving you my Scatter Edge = -1.7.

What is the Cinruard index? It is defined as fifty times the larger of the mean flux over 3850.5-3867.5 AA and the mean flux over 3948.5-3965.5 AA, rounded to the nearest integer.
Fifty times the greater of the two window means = 849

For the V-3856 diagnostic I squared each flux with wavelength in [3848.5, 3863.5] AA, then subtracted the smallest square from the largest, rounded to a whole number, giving 146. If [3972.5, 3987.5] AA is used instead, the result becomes 220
